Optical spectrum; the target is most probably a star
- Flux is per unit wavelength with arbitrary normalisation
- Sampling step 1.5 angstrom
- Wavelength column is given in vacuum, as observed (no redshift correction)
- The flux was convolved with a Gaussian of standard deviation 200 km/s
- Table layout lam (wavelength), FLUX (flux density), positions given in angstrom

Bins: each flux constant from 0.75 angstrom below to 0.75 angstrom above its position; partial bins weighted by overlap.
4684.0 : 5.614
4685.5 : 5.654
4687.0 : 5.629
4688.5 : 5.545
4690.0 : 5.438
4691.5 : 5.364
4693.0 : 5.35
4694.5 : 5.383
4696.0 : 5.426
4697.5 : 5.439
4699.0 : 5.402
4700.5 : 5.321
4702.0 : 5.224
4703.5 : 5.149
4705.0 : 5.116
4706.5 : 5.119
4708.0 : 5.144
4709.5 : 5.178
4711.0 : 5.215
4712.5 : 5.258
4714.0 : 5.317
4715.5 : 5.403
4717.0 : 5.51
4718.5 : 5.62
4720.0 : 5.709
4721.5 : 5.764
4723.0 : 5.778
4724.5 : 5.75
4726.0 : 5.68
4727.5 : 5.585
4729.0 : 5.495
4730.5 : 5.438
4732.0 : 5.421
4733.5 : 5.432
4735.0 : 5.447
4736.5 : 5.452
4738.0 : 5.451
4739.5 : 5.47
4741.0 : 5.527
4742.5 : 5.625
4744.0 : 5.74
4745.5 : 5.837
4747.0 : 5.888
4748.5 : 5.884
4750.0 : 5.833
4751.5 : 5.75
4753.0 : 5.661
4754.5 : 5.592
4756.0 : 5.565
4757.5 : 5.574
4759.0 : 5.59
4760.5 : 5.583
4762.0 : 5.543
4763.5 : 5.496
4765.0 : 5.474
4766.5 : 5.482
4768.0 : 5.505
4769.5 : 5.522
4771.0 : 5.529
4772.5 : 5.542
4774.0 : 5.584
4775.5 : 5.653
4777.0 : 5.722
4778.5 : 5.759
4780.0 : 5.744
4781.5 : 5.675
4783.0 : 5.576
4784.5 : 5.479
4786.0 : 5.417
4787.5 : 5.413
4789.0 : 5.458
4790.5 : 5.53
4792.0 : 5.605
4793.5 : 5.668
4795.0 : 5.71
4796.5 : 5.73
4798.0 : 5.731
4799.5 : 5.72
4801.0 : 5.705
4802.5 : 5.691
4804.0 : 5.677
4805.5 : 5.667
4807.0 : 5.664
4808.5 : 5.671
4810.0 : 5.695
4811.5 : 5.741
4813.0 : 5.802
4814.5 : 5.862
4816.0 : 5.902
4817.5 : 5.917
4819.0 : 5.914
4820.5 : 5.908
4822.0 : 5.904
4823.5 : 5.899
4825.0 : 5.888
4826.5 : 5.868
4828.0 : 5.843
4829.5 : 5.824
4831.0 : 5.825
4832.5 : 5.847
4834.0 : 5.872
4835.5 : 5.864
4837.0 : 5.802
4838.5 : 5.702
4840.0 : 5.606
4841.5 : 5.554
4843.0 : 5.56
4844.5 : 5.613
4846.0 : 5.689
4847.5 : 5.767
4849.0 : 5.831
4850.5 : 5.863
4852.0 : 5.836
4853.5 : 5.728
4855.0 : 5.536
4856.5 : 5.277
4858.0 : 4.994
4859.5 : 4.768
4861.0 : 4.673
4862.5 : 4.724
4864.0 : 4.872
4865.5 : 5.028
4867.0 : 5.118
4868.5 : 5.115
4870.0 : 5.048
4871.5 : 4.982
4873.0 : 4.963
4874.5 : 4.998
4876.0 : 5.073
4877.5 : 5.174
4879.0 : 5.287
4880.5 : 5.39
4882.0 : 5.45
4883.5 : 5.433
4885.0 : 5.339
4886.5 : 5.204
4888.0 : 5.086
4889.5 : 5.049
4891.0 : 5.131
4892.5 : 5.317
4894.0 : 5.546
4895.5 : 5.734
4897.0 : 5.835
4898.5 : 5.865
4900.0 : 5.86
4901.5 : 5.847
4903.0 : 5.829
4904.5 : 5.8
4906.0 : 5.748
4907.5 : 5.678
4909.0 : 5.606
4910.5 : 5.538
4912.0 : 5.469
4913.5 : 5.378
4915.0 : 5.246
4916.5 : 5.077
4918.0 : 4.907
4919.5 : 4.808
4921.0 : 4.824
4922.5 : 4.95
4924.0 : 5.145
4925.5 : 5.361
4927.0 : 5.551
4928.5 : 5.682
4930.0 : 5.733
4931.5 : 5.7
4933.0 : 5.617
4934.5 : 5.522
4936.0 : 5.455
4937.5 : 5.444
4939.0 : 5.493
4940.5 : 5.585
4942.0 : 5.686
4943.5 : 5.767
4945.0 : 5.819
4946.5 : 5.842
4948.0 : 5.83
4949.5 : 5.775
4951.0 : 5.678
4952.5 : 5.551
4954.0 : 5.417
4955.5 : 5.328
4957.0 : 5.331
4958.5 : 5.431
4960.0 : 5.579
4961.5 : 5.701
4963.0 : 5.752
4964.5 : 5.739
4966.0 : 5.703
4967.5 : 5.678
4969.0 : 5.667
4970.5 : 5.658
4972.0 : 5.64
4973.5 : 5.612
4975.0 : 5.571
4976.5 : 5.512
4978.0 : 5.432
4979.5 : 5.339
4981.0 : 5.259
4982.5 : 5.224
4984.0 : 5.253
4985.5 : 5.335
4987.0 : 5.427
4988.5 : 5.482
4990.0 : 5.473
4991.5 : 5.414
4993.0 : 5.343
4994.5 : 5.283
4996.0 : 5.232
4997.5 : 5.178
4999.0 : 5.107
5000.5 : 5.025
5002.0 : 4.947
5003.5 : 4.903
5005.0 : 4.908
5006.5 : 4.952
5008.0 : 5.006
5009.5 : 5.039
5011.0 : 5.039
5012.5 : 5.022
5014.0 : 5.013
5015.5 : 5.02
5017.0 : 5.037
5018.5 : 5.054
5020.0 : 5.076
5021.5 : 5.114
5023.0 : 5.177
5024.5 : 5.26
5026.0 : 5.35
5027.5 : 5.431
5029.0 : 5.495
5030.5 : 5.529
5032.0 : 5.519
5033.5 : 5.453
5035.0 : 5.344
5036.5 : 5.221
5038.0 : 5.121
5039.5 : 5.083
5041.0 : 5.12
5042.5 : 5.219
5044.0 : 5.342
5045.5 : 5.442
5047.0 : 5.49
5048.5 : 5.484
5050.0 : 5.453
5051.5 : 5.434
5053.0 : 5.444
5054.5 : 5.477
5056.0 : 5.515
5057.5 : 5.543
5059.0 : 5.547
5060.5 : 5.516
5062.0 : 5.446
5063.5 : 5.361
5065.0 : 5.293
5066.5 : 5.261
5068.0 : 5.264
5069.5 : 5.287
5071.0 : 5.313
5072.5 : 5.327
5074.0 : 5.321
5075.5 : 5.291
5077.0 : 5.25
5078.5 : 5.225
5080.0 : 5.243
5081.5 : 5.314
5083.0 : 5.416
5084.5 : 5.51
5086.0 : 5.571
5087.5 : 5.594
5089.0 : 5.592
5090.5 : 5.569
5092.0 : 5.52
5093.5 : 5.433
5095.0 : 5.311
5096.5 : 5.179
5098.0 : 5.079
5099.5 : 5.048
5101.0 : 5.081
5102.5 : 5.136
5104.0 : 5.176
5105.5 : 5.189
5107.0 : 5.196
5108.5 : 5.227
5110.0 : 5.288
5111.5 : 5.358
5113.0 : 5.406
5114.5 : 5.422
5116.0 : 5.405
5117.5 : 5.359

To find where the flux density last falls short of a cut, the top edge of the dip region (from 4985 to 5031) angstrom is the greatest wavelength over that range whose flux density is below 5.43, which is 5026.0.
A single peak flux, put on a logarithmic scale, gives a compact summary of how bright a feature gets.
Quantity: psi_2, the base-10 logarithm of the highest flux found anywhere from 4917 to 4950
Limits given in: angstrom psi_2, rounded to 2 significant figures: 0.77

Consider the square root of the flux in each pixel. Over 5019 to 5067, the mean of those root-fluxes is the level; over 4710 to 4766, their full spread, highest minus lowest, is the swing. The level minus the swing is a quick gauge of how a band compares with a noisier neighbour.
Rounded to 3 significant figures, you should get 2.17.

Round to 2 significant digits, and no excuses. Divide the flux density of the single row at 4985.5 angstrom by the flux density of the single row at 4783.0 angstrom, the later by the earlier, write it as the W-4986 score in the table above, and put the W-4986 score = 0.96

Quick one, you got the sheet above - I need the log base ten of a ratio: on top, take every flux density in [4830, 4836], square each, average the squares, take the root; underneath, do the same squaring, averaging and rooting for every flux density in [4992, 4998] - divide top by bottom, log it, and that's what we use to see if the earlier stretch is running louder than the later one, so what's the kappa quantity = 0.05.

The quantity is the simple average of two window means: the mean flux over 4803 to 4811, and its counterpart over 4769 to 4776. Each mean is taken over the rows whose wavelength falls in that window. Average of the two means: 5.62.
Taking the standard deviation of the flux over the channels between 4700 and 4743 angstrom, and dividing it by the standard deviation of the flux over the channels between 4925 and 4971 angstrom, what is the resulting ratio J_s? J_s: 1.4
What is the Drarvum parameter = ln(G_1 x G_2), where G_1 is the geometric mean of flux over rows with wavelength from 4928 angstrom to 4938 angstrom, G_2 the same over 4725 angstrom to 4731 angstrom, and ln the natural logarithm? 3.43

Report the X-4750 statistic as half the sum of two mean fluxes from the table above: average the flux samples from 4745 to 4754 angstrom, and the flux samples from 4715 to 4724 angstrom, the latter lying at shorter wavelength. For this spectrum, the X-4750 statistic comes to 5.72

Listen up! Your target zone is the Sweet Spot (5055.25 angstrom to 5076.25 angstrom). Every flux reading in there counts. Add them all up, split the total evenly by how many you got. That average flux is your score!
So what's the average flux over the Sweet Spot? 5.38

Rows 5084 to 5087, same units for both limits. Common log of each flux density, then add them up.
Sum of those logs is 1.5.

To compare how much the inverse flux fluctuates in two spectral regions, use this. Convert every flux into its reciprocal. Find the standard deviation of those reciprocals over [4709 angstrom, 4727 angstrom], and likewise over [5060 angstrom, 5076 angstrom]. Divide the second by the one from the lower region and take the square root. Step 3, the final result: 0.60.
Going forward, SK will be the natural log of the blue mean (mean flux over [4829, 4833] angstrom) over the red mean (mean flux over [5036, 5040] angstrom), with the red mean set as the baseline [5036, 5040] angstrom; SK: 0.13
